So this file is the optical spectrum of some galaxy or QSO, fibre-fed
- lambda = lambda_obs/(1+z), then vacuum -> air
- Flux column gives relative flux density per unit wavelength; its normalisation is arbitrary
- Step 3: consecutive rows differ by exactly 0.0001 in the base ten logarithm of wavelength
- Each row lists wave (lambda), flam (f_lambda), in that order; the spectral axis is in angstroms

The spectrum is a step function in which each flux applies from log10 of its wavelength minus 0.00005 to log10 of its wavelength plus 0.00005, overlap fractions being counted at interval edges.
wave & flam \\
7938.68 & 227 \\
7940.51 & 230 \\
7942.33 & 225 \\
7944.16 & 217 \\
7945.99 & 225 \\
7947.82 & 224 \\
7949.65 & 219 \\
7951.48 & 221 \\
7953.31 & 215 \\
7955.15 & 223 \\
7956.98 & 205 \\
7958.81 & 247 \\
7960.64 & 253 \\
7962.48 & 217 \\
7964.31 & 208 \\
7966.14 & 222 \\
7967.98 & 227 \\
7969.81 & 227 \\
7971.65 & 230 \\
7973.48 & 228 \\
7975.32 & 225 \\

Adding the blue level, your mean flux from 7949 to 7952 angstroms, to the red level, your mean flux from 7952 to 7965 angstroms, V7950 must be 444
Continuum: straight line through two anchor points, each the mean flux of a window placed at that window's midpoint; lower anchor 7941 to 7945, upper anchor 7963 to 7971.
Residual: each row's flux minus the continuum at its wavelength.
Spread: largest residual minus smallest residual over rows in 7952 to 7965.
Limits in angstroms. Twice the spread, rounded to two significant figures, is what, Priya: 96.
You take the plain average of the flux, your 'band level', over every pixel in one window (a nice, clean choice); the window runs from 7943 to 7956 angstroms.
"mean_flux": 221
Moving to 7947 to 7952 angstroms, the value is 221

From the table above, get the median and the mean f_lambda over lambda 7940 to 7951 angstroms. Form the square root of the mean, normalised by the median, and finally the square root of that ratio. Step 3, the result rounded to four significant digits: 0.2580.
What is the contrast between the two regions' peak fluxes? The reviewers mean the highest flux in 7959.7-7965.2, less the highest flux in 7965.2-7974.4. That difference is 23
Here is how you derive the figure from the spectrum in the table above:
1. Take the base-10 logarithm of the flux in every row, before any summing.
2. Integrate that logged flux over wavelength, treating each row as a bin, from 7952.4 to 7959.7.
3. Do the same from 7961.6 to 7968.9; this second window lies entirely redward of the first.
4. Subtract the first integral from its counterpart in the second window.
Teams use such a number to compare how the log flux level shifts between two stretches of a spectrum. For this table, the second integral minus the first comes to 0.0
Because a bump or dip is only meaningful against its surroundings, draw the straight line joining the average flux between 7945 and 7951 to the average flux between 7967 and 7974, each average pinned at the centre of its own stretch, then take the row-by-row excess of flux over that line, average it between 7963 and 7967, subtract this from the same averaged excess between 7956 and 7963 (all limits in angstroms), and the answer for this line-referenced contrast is 17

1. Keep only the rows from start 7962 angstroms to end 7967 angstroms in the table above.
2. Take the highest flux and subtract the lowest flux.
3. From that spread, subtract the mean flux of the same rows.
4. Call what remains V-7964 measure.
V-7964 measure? -202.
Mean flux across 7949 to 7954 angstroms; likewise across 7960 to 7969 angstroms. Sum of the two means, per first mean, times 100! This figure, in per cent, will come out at 203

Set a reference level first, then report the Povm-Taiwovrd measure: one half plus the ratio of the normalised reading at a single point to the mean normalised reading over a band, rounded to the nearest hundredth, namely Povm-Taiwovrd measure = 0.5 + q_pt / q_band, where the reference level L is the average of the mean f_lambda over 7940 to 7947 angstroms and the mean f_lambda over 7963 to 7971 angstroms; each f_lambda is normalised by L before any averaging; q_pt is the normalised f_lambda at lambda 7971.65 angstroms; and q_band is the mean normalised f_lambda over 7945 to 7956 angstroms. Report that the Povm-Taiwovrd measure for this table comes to 1.54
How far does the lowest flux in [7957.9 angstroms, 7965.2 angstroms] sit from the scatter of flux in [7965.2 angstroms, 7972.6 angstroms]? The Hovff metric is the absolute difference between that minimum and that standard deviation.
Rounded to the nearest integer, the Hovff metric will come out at 205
